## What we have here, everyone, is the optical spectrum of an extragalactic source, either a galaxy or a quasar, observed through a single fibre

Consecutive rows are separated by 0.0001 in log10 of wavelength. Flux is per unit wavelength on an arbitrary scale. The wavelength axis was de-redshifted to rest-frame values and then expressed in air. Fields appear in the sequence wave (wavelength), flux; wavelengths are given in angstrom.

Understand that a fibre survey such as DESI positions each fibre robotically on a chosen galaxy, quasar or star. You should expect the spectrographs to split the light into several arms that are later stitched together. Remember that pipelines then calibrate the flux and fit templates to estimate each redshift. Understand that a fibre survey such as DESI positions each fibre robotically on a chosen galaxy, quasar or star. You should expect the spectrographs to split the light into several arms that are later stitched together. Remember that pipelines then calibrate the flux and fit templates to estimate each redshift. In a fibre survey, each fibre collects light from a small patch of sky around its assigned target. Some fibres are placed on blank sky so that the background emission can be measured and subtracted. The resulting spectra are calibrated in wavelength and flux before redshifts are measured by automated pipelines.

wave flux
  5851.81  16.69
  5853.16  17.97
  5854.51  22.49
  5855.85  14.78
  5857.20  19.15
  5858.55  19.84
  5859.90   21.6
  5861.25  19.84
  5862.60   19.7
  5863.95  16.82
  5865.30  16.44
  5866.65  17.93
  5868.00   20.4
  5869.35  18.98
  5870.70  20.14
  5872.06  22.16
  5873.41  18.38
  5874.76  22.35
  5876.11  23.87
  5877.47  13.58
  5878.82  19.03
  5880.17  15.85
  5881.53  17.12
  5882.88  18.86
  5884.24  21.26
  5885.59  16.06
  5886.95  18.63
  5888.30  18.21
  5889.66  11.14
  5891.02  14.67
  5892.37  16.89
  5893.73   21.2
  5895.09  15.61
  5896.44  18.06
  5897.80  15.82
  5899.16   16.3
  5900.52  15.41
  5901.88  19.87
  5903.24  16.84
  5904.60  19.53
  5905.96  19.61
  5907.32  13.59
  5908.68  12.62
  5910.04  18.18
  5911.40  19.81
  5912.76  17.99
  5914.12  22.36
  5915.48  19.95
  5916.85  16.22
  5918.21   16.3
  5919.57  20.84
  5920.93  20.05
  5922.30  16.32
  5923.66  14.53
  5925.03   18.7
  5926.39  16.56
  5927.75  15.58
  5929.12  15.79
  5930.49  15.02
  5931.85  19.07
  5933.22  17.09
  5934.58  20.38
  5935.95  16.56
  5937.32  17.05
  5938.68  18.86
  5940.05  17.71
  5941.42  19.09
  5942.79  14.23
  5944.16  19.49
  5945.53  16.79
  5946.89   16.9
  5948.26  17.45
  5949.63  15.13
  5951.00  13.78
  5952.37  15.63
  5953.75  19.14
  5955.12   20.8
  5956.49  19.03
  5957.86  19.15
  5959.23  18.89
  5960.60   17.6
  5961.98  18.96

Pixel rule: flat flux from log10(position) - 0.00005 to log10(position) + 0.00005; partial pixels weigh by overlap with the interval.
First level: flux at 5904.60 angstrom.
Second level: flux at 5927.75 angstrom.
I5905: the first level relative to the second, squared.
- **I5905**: 1.57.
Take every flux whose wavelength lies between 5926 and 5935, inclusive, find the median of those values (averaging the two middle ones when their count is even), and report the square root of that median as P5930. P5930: 4.07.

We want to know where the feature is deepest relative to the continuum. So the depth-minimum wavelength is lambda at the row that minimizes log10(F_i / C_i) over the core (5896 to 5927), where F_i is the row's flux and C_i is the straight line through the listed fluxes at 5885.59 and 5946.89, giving 5908.68 angstrom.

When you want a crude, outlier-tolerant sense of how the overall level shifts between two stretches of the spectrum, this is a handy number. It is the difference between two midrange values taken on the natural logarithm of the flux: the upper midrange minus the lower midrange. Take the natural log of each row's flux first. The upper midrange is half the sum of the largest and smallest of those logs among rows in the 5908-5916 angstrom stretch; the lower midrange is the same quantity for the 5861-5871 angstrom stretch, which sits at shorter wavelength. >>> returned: -0.09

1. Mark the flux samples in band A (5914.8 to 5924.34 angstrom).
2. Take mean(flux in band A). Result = 17.7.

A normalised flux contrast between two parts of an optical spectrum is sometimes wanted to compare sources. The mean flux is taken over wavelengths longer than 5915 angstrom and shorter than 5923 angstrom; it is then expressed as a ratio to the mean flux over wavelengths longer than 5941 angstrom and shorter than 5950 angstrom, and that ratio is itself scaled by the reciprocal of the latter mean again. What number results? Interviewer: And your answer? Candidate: 0.063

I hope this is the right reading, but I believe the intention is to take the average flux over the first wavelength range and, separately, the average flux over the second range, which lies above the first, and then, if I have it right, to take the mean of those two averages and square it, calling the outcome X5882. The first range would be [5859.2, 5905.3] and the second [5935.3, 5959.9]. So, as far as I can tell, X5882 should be 319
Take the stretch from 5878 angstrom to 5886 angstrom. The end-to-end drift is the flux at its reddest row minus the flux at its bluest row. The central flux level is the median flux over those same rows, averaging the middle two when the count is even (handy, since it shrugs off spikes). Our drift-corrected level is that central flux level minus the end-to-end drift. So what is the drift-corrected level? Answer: 21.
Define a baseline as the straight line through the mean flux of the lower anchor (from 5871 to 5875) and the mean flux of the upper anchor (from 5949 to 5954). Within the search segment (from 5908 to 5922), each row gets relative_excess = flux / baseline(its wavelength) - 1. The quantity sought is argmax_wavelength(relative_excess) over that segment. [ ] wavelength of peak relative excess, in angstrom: 5914.12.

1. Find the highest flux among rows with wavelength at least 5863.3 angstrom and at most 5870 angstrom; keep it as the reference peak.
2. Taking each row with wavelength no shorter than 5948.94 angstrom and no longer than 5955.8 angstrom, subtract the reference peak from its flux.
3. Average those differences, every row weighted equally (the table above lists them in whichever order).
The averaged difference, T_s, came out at -3.5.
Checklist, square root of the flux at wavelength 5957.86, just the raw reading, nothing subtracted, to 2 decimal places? 4.38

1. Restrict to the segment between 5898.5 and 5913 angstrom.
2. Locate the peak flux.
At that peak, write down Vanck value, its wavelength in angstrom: 5901.88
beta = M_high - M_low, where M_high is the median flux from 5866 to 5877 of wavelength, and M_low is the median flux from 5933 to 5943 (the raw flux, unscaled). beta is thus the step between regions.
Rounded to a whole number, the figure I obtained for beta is 3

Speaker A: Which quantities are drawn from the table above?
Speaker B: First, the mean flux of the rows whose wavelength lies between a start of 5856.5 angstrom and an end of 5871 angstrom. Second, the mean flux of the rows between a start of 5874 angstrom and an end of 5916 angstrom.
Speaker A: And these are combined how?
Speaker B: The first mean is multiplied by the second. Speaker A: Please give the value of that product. 340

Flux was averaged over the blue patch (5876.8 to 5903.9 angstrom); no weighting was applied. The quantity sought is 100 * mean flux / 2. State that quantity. 851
